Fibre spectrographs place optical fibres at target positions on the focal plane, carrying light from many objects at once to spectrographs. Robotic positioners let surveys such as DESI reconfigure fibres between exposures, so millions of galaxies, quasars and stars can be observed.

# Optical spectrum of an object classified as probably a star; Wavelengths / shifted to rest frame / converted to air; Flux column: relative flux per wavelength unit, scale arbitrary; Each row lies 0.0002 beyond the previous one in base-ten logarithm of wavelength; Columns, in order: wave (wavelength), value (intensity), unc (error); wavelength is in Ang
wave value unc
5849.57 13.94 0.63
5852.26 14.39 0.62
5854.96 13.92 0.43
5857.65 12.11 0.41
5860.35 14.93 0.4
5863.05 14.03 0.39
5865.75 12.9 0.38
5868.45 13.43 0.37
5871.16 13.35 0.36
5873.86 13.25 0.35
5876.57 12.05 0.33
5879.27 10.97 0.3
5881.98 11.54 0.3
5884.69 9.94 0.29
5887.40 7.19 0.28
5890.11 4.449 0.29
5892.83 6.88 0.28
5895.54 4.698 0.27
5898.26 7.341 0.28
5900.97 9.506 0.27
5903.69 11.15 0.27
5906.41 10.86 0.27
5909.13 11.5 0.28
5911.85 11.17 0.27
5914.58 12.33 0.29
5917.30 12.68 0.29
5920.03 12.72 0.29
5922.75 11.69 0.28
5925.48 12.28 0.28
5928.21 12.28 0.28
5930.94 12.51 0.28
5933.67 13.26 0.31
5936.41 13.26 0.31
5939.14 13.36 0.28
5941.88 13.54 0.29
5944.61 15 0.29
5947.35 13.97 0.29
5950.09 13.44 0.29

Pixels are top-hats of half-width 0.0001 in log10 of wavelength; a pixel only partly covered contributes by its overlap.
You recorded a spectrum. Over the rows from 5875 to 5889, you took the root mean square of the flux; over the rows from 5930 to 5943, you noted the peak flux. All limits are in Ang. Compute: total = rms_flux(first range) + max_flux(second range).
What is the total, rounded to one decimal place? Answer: 24.0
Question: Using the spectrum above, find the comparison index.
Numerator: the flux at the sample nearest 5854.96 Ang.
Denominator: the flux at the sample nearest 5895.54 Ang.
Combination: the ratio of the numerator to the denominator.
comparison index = 2.96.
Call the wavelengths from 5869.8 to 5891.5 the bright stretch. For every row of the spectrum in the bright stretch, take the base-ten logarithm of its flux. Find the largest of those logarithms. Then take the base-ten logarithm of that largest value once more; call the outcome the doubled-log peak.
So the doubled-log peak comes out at 0.05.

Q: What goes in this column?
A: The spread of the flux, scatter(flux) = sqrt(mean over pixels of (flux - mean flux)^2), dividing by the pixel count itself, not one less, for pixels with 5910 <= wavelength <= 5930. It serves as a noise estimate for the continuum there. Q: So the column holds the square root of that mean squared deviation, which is 0.5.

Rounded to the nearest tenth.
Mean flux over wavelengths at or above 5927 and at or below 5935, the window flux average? 12.7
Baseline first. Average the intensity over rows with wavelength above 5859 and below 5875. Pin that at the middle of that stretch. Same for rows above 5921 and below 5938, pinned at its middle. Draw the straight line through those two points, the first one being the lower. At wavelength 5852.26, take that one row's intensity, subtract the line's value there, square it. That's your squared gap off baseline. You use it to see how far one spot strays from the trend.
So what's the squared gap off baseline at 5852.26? 0.23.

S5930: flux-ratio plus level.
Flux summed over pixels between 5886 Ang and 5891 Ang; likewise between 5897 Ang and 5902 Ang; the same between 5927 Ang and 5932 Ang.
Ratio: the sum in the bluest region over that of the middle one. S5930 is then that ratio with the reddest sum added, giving 25.5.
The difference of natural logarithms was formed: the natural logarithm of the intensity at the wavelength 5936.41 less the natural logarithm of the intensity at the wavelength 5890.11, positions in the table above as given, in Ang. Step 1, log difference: 1.1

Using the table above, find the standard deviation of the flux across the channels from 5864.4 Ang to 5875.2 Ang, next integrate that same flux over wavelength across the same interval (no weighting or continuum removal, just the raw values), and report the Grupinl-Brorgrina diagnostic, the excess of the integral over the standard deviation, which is 143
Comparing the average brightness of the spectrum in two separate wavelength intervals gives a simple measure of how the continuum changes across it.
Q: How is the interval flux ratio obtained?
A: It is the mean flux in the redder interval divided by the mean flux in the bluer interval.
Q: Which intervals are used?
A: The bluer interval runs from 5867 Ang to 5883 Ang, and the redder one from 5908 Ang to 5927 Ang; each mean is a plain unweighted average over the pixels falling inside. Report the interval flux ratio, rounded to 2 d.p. 0.97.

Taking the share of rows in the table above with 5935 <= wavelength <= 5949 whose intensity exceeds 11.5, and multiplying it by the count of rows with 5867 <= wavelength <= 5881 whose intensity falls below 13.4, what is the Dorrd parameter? 4.0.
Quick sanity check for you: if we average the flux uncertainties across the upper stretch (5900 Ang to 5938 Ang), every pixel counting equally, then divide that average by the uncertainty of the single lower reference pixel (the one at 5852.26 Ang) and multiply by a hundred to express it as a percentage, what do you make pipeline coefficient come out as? 46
